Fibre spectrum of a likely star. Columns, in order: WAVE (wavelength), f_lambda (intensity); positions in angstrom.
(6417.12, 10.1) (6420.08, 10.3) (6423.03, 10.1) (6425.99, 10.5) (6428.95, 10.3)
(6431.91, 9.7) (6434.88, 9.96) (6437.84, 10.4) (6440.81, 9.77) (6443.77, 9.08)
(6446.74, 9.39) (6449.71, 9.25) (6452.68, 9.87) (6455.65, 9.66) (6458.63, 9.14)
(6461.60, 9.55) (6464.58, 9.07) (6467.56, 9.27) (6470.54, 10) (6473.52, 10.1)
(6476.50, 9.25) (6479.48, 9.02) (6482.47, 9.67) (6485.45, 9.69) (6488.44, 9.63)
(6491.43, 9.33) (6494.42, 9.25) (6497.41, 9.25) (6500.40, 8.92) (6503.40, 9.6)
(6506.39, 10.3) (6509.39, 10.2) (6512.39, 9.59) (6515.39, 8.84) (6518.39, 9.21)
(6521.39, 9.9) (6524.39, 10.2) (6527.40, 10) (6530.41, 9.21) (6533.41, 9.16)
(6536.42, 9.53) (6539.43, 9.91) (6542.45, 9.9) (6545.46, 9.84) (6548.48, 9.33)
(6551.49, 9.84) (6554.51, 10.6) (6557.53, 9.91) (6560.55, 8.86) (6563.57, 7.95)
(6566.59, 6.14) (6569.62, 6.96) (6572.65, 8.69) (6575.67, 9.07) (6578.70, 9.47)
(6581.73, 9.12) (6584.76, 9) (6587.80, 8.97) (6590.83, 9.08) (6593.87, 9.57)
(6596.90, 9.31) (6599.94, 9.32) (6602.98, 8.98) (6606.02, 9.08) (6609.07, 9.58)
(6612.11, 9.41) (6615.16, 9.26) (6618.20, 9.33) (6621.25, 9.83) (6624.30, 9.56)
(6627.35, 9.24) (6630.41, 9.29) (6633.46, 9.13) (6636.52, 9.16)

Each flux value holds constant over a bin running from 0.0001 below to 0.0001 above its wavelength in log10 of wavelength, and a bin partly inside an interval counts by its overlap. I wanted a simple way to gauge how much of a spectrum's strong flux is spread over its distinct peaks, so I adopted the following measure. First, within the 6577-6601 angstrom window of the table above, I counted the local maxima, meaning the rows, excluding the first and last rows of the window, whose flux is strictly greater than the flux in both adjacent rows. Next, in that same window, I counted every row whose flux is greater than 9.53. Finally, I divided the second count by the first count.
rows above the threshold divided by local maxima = 1.0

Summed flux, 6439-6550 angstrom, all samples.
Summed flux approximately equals 353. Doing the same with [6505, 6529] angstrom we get 78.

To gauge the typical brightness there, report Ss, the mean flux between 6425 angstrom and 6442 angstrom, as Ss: 10.1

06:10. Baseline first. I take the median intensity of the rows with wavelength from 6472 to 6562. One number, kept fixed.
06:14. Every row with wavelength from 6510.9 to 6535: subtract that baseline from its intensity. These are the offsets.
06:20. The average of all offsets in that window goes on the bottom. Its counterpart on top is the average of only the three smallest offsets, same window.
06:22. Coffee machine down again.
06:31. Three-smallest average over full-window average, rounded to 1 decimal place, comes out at 5.4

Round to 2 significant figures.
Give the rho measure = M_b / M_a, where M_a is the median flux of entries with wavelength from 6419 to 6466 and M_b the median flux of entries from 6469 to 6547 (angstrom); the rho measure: 0.99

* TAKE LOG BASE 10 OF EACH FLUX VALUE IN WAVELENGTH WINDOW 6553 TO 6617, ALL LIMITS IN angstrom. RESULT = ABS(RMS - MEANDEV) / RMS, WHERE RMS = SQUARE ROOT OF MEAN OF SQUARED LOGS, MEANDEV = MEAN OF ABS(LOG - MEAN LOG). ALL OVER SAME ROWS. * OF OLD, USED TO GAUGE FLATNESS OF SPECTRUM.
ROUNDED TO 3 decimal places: 0.967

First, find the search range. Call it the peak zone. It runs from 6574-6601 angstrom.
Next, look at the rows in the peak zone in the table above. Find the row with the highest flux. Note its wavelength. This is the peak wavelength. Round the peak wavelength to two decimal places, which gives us 6593.87 angstrom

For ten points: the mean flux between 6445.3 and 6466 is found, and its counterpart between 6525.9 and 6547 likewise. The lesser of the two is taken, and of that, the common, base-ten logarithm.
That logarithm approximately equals 0.974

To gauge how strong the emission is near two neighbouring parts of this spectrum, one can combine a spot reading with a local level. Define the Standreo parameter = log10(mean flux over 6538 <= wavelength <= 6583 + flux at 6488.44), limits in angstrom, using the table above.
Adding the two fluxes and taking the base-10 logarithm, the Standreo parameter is 1.271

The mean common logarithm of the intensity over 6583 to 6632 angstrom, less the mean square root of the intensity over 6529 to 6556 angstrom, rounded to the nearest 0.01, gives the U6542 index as -2.15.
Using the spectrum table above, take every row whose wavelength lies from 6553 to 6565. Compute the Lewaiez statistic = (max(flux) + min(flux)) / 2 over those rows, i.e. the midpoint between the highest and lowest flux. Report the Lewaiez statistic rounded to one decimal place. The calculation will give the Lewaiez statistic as 9.3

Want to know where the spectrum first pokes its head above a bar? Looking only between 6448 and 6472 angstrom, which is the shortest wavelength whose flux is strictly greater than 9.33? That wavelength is 6452.68 angstrom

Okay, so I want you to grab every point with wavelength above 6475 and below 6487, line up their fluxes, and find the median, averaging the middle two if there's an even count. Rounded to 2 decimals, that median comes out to 9.46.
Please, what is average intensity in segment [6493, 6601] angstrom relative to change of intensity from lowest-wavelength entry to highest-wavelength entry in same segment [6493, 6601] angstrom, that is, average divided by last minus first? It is 133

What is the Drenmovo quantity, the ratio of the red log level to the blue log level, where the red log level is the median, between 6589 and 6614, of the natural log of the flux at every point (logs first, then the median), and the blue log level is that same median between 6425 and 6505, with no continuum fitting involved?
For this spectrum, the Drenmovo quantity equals 0.99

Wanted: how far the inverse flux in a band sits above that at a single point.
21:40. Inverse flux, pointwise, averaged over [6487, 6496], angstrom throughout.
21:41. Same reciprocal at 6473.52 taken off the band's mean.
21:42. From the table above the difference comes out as 0.007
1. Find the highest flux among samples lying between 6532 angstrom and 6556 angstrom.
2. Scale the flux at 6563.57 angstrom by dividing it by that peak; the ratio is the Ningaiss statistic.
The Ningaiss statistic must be 0.750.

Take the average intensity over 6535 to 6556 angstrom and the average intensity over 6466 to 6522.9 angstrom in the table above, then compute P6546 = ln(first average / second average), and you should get 0.033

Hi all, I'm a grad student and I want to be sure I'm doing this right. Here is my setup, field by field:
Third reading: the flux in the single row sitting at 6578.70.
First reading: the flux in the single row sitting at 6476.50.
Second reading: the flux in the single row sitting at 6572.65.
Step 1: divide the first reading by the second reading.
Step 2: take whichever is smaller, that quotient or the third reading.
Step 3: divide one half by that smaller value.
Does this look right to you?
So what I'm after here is 0.470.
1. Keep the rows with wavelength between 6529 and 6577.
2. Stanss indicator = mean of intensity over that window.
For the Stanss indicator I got 9.1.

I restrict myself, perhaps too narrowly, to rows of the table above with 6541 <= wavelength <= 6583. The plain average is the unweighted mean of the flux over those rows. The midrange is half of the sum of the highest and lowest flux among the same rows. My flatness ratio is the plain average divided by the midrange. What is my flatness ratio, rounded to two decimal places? 1.07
